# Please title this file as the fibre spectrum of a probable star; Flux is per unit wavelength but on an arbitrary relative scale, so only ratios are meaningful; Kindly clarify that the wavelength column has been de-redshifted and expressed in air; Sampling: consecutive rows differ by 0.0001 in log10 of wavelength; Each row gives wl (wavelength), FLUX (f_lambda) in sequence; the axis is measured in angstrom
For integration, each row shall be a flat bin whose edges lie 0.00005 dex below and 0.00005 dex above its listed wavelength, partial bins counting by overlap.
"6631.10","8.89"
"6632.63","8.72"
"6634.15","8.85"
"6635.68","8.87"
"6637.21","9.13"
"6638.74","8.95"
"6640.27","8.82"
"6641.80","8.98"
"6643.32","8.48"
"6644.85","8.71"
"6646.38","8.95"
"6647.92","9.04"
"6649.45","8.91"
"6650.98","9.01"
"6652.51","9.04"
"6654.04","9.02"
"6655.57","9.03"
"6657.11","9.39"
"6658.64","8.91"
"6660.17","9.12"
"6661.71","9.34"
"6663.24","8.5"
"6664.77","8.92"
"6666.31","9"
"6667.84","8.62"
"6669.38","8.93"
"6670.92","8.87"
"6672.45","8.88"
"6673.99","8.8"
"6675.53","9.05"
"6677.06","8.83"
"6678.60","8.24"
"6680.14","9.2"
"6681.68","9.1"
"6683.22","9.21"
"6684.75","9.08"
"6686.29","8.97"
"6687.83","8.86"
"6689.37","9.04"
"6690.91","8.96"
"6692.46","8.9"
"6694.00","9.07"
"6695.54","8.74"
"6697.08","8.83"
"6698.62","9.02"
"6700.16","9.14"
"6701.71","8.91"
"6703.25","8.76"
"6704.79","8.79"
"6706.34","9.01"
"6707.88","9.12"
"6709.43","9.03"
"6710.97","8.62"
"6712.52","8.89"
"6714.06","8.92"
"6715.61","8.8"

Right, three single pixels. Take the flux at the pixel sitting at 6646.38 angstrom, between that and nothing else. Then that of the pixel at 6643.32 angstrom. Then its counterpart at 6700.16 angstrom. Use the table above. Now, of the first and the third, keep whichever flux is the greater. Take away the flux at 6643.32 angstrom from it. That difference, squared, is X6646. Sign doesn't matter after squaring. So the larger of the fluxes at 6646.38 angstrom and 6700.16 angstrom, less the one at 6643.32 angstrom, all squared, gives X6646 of 0.44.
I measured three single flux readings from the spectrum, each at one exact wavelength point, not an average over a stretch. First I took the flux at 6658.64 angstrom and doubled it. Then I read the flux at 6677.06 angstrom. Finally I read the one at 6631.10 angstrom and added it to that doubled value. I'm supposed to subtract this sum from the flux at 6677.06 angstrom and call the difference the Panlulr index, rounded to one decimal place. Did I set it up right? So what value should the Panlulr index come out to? -17.9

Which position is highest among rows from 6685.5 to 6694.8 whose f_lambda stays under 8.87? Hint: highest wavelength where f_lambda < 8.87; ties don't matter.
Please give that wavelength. 6687.83 angstrom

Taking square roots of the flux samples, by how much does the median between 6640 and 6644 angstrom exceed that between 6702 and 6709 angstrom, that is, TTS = -0.013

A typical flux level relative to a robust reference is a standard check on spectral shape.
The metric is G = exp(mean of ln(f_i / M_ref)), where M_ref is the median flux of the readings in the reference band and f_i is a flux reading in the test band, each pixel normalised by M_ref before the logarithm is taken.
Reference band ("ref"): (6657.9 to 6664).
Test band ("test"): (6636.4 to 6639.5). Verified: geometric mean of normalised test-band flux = 1.00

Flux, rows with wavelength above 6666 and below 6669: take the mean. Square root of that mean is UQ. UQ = 2.97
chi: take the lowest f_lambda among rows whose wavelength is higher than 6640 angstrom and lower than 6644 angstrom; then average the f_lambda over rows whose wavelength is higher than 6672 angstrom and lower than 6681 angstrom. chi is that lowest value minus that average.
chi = -0.35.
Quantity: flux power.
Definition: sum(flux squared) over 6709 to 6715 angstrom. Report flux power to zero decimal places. 314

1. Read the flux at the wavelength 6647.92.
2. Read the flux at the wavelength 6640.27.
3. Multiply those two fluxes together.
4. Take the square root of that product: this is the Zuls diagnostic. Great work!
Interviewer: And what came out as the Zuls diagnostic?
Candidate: 8.93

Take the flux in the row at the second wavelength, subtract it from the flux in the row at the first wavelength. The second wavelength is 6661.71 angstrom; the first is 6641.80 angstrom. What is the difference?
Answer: -0.36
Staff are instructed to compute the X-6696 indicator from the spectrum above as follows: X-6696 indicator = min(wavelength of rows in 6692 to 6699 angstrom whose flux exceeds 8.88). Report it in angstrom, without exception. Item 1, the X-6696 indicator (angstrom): 6692.46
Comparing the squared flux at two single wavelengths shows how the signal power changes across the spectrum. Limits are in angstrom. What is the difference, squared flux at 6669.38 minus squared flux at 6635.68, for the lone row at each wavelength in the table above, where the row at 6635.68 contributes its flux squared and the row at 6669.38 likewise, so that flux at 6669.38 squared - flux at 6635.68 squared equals 1.1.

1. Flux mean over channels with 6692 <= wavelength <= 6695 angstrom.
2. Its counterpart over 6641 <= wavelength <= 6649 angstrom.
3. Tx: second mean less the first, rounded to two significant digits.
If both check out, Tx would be -0.15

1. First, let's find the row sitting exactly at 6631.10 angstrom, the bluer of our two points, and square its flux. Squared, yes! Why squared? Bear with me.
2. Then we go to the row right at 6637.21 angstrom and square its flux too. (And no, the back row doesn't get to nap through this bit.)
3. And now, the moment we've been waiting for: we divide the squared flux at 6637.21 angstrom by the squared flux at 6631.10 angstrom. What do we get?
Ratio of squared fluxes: 1.05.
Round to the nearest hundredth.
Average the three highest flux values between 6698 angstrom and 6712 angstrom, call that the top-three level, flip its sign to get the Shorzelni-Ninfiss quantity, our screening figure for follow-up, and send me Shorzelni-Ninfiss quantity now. -9.10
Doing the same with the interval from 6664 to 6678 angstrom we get -8.99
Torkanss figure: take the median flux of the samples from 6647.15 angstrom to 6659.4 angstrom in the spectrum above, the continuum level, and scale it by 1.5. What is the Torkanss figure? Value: 13.5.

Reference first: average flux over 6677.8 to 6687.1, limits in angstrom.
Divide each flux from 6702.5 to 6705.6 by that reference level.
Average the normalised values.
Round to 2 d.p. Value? 0.98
